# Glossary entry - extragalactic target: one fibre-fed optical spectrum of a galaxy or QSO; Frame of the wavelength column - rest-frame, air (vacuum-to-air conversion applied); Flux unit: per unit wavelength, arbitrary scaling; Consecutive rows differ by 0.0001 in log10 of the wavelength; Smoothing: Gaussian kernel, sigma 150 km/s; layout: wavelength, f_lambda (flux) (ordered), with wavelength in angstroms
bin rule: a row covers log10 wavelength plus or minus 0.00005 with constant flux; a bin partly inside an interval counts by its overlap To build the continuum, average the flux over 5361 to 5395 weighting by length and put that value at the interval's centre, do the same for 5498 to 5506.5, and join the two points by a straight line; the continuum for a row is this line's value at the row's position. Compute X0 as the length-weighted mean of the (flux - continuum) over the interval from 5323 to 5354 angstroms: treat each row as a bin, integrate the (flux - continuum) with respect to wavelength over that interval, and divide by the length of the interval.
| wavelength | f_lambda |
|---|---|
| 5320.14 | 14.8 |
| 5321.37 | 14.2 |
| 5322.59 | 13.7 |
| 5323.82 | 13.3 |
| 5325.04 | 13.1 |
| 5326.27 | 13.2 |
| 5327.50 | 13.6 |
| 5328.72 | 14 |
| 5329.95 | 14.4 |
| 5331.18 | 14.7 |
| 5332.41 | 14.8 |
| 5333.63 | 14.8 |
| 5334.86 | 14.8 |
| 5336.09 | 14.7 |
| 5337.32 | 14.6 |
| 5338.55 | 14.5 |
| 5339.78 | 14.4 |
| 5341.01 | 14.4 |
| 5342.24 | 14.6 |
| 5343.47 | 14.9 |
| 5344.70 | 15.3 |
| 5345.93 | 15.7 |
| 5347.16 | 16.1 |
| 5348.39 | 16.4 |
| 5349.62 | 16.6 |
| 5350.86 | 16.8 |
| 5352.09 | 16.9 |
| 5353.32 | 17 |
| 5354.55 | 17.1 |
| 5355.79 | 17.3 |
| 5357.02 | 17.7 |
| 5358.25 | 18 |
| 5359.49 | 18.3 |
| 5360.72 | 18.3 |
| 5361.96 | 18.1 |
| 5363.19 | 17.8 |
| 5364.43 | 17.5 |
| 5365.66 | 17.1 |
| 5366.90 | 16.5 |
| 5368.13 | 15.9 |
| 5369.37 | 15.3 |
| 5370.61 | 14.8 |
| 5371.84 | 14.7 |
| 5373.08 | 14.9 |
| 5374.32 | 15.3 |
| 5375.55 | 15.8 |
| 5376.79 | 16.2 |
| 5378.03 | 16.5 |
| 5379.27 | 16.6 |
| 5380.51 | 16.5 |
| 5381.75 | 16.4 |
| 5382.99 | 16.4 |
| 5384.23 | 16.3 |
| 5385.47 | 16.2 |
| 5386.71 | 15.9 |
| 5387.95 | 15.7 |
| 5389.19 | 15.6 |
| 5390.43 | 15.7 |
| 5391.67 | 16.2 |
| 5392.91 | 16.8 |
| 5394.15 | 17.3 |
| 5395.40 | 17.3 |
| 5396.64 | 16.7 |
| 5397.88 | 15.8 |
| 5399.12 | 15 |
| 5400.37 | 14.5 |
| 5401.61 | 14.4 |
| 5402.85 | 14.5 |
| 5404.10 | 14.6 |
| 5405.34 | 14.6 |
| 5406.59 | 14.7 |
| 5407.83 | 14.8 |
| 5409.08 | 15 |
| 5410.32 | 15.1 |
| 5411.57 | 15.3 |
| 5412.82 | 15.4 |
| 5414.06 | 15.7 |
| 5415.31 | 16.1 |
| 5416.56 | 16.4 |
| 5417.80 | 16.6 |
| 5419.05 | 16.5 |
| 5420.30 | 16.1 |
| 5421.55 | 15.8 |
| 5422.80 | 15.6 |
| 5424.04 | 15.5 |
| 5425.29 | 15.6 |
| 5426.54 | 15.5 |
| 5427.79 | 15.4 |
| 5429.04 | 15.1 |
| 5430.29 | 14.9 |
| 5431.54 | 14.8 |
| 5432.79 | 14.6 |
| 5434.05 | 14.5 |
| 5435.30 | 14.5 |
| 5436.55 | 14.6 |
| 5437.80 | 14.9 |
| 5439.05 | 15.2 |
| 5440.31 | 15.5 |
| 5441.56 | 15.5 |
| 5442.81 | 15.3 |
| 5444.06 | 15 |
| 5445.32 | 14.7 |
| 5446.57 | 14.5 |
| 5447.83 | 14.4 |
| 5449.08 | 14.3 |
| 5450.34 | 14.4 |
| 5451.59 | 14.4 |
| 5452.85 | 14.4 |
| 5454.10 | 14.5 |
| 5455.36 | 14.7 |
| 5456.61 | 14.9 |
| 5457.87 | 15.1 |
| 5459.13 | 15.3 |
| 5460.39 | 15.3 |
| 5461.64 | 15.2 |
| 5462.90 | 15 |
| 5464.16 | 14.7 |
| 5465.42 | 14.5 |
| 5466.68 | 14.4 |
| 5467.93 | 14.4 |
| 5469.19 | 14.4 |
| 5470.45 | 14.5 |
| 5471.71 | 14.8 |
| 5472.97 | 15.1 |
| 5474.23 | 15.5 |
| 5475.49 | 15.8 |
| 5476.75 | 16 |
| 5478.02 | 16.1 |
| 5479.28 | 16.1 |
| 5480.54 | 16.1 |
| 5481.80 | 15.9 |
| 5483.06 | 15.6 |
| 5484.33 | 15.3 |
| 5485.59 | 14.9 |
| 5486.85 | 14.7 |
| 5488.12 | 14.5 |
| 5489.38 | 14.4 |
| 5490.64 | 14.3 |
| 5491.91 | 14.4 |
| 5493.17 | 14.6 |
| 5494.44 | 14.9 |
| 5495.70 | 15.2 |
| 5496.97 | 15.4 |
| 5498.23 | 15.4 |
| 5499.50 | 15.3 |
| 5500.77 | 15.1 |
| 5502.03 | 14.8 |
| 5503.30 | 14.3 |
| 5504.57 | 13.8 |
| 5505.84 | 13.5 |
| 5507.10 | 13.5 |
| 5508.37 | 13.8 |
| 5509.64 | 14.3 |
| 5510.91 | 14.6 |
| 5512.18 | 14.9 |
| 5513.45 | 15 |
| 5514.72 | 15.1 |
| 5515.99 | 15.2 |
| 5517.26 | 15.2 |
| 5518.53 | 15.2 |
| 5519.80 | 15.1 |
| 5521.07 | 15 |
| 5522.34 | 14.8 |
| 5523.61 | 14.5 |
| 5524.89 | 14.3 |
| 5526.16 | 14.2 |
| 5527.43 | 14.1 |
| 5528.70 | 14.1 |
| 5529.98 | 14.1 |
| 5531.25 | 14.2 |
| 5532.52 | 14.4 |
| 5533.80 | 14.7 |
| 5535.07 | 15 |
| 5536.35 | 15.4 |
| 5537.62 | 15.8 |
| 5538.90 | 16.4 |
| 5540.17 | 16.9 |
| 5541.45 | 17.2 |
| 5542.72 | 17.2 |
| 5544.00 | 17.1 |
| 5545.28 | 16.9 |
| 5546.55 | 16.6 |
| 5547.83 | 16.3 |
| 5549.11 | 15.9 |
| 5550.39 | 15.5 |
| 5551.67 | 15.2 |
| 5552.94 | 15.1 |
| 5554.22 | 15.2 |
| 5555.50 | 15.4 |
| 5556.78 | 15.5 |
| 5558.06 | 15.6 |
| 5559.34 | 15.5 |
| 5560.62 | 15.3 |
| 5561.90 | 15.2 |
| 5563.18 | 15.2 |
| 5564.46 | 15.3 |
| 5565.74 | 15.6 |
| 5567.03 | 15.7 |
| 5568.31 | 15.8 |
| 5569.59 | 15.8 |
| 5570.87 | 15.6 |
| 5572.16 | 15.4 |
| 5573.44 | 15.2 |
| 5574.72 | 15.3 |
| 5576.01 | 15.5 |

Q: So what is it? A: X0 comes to -1.8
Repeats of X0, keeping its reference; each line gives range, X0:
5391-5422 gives -0.2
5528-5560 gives 1.7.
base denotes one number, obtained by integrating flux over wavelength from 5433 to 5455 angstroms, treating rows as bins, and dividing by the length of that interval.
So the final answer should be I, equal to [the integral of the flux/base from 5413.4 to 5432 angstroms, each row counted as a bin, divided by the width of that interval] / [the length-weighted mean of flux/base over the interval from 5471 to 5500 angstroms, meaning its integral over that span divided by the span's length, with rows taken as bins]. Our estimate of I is 1.03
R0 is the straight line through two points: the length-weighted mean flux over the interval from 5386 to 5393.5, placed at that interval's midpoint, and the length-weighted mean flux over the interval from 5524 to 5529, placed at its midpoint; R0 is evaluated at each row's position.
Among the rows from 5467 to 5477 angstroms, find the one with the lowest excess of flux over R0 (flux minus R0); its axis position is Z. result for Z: 5467.93 angstroms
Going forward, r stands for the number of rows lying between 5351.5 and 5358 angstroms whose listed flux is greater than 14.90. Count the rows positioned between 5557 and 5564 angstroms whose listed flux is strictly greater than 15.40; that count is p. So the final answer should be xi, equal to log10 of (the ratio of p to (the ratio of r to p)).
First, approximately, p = 2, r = 5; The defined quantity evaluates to -0.1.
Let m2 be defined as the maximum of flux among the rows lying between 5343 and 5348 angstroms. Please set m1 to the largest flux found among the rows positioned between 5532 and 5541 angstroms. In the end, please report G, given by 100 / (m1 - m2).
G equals 125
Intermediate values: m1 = 16.9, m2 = 16.1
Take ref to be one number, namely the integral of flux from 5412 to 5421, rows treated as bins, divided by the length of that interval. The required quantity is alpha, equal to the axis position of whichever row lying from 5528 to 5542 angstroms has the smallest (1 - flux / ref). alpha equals 5541.45 angstroms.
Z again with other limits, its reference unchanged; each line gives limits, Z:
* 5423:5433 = 5432.79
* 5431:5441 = 5434.05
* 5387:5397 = 5389.19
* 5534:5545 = 5535.07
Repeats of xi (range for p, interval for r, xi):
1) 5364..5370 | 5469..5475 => 0.9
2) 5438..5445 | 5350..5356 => -0.1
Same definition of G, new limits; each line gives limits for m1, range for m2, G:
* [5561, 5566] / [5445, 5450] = 111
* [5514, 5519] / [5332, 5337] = 250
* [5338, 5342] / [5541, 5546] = -37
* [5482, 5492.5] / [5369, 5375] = 333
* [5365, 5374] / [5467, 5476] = 77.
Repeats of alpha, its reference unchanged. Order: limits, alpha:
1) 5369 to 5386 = 5379.27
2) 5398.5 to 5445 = 5417.80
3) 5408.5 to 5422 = 5417.80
